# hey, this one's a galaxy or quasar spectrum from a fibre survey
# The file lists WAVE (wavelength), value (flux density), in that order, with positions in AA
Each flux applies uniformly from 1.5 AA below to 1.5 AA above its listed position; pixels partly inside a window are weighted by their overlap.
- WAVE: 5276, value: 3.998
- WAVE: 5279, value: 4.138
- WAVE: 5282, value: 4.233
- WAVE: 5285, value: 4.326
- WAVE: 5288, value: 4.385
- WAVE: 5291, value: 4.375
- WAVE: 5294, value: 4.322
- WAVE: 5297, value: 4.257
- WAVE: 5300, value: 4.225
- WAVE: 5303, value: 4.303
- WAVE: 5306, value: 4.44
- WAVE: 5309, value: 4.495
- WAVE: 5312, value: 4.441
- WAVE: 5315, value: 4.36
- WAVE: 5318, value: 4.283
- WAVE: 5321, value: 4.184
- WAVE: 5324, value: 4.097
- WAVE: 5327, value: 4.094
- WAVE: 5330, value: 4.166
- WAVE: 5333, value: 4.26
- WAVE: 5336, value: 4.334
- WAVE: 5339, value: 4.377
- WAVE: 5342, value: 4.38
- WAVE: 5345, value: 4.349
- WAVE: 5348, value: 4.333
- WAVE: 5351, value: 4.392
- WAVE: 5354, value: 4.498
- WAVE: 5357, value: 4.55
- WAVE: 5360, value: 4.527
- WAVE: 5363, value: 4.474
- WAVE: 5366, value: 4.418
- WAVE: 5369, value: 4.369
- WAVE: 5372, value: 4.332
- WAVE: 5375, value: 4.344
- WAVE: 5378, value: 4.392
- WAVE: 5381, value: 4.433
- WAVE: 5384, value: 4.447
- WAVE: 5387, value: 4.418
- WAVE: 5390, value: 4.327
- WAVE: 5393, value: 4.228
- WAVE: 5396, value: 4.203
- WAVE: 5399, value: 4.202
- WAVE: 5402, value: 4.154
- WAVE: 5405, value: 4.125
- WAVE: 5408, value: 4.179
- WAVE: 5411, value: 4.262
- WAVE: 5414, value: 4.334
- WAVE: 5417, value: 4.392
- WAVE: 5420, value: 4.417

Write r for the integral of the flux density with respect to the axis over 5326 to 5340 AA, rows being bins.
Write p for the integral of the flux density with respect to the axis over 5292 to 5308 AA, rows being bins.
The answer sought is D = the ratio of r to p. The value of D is 0.86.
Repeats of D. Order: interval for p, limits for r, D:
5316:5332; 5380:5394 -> 0.92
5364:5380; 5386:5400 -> 0.85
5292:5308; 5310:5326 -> 0.99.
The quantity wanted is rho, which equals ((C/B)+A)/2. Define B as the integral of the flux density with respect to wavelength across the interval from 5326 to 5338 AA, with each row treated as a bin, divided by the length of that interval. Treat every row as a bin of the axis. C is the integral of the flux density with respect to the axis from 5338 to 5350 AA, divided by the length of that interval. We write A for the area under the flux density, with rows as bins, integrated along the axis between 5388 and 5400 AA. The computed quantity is 26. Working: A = 51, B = 4.23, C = 4.36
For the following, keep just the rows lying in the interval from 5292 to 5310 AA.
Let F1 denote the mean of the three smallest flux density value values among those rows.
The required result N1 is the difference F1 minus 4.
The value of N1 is 0.26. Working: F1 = 4.26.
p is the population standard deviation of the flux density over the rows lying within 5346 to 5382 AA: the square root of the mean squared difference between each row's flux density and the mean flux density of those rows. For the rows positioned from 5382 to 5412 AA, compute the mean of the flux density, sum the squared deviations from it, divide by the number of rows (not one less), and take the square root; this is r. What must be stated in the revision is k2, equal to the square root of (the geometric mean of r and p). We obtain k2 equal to 0.294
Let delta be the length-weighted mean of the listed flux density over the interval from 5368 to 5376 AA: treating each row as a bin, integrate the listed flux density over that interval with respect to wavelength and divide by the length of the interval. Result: 4.35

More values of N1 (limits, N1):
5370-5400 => 0.21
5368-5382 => 0.35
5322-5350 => 0.12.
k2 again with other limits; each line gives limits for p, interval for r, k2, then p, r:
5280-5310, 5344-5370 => 0.282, 0.084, 0.076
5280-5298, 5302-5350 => 0.284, 0.056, 0.116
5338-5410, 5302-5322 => 0.328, 0.115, 0.101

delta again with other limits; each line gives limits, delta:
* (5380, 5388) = 4.43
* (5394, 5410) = 4.18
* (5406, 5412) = 4.21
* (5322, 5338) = 4.20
